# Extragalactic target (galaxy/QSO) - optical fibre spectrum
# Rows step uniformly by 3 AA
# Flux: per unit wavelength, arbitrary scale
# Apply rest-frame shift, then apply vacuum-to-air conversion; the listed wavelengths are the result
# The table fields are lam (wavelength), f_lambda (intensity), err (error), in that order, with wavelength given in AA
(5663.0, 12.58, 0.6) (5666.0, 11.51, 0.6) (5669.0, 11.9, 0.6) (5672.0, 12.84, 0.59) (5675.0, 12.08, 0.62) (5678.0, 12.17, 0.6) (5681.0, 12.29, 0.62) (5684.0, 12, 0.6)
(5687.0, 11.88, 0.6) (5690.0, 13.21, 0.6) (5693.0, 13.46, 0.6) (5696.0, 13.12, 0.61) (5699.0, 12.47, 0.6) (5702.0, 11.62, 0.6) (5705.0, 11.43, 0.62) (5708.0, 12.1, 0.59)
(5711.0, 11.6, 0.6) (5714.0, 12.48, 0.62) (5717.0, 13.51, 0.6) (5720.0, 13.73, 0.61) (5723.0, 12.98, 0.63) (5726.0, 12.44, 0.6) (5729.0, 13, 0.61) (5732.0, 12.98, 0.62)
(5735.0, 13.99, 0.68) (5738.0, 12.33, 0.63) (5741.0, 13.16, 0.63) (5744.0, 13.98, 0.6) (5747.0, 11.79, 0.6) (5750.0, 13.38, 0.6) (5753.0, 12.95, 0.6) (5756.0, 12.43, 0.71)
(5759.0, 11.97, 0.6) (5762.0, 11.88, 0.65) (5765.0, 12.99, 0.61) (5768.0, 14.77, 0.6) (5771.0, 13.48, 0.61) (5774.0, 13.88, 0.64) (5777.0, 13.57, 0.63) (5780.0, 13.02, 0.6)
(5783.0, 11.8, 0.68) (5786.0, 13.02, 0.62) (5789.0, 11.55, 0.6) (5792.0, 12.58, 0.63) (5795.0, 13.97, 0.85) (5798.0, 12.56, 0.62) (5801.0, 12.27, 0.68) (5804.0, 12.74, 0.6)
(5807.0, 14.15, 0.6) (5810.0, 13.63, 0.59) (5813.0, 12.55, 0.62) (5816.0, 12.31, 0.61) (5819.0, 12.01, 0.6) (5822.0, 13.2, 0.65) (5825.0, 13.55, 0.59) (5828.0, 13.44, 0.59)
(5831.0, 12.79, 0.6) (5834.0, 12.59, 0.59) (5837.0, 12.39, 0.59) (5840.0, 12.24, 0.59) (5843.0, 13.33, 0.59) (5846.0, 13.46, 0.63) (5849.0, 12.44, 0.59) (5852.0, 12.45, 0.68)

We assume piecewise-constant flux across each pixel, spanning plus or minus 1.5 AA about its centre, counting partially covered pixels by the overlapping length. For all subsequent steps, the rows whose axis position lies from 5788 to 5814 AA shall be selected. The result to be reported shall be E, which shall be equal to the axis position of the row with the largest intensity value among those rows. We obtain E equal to 5807.0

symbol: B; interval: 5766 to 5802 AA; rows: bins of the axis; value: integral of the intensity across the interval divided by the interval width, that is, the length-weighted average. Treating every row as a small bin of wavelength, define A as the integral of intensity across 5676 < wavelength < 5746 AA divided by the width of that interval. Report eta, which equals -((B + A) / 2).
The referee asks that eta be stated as -12.9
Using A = 12.7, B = 13.0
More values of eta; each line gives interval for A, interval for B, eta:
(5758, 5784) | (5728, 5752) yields -13.1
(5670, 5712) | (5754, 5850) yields -12.6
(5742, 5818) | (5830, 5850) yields -12.8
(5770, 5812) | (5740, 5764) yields -12.8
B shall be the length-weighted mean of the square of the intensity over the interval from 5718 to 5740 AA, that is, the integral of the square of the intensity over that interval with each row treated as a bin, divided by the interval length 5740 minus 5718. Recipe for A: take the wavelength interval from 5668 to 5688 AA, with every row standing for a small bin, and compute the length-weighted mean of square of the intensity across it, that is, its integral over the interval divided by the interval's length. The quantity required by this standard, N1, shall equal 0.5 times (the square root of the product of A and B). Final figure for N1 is 79.7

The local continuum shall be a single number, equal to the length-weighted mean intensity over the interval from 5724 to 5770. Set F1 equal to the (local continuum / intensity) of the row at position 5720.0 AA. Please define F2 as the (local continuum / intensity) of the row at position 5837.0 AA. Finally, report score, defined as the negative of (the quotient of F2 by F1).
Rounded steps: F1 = 0.94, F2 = 1.04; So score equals -1.11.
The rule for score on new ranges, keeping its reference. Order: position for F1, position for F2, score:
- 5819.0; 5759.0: -1.00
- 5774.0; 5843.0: -1.04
